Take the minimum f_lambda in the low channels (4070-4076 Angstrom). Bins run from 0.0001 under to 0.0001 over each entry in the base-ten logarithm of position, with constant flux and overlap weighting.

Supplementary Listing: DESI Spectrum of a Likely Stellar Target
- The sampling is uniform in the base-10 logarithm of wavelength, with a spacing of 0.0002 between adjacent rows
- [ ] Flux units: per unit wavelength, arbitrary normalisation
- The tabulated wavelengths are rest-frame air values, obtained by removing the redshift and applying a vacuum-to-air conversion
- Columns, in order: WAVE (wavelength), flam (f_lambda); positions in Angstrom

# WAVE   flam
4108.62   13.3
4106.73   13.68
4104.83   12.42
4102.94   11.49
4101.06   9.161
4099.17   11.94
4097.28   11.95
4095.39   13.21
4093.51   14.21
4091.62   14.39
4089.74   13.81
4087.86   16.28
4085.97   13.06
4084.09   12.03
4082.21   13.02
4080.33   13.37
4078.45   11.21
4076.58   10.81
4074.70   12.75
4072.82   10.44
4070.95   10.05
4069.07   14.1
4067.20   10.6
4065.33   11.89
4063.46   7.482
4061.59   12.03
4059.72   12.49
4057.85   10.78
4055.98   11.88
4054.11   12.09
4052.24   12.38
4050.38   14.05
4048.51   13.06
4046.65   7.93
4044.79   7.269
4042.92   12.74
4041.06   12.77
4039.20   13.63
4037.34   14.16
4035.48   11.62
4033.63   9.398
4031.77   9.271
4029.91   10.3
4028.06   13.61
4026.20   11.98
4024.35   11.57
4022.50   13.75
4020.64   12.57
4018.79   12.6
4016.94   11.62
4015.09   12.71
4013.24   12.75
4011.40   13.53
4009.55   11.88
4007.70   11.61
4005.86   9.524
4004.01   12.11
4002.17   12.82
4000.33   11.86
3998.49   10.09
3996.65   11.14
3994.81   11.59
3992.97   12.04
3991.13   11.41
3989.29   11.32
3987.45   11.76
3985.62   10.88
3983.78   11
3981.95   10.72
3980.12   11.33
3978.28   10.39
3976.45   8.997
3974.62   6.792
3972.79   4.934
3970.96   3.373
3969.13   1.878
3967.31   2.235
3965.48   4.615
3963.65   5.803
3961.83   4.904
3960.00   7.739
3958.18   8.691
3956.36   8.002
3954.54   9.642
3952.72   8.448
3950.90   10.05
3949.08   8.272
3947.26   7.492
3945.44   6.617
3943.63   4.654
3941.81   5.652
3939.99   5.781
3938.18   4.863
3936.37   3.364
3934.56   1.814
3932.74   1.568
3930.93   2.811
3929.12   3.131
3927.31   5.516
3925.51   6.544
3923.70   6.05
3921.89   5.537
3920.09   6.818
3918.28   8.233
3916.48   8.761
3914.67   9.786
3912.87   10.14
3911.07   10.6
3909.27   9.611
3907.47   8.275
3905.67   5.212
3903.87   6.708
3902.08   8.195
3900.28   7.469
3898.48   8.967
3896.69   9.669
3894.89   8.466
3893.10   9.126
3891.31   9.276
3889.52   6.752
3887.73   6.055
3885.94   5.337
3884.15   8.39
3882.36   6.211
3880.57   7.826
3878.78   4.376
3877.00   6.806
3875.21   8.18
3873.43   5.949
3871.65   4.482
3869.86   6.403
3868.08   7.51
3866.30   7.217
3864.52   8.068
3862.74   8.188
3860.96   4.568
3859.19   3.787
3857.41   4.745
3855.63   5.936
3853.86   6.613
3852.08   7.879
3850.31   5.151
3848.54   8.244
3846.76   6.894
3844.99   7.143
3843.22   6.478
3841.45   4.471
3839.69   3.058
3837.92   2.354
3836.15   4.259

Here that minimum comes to 10.05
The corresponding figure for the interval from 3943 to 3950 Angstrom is 4.654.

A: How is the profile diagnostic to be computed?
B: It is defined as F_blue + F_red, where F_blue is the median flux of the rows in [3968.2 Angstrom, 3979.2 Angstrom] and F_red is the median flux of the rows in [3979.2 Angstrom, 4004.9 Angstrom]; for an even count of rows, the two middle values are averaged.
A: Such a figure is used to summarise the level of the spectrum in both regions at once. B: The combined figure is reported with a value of 17.2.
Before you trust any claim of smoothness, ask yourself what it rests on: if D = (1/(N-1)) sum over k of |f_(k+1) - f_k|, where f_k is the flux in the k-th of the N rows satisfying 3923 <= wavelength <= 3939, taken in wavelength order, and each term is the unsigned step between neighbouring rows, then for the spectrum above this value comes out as 1.1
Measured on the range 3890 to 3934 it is 1.1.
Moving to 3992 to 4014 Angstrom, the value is 1.2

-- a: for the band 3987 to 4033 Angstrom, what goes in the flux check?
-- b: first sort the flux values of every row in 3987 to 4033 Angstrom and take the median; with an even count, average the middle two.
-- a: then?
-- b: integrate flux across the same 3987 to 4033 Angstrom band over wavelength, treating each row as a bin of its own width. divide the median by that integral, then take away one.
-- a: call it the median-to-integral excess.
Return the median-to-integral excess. -0.978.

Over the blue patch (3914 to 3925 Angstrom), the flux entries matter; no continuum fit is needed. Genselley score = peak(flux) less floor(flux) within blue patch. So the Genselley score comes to 4.2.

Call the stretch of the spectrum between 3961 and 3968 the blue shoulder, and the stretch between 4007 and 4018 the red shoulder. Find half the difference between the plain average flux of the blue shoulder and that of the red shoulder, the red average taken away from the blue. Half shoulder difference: -4.0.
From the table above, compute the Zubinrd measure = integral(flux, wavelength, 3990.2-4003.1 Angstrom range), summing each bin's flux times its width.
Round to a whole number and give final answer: 149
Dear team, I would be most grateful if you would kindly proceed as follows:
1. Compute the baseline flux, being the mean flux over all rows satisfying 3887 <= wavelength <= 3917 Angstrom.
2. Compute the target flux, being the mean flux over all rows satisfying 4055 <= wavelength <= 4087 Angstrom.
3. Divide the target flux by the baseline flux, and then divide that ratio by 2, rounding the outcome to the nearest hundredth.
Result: 0.69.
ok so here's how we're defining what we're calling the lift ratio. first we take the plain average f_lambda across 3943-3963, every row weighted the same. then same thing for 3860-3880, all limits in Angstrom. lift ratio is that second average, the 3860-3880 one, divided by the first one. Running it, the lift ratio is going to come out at 0.85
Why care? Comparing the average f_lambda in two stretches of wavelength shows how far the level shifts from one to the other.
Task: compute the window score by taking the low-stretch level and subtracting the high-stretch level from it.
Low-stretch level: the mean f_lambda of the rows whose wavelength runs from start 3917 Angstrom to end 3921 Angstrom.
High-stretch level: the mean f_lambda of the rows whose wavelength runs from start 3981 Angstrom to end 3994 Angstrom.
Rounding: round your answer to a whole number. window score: -4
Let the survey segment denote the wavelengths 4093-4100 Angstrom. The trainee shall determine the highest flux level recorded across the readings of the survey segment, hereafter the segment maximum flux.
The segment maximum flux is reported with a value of 14.21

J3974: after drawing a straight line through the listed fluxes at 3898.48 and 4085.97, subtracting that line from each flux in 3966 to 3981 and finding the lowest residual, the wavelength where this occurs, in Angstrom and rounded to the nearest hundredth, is 3969.13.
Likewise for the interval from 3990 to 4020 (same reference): 4005.86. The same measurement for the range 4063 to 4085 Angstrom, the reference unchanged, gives 4063.46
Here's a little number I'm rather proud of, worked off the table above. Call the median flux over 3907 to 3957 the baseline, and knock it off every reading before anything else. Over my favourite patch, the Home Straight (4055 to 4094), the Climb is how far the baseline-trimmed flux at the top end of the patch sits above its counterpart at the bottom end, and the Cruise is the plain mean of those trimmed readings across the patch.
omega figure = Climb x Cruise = 13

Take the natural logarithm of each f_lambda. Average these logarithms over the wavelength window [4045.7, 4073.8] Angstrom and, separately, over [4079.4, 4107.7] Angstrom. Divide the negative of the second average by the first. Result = -1.05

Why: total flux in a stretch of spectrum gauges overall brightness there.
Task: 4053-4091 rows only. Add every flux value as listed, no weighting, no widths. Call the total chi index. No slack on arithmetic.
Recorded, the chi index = 240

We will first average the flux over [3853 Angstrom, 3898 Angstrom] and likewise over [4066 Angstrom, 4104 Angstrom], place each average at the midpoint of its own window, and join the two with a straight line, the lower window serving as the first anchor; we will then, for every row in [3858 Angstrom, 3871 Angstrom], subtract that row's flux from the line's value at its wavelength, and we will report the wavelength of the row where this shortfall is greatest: 3859.19 Angstrom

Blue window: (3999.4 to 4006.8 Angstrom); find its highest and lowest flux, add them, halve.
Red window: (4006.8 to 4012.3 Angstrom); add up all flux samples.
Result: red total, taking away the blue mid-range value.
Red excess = 26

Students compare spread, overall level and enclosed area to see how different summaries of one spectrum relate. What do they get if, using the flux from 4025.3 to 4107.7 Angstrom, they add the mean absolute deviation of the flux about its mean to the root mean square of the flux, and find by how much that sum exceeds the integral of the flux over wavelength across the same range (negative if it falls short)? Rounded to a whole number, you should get -973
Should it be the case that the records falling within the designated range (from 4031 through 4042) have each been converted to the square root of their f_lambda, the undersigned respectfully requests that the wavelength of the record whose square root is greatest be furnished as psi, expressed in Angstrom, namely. 4037.34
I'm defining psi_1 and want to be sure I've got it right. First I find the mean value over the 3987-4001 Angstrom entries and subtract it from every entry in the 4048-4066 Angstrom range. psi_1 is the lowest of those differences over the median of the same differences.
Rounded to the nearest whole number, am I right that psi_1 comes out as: -6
